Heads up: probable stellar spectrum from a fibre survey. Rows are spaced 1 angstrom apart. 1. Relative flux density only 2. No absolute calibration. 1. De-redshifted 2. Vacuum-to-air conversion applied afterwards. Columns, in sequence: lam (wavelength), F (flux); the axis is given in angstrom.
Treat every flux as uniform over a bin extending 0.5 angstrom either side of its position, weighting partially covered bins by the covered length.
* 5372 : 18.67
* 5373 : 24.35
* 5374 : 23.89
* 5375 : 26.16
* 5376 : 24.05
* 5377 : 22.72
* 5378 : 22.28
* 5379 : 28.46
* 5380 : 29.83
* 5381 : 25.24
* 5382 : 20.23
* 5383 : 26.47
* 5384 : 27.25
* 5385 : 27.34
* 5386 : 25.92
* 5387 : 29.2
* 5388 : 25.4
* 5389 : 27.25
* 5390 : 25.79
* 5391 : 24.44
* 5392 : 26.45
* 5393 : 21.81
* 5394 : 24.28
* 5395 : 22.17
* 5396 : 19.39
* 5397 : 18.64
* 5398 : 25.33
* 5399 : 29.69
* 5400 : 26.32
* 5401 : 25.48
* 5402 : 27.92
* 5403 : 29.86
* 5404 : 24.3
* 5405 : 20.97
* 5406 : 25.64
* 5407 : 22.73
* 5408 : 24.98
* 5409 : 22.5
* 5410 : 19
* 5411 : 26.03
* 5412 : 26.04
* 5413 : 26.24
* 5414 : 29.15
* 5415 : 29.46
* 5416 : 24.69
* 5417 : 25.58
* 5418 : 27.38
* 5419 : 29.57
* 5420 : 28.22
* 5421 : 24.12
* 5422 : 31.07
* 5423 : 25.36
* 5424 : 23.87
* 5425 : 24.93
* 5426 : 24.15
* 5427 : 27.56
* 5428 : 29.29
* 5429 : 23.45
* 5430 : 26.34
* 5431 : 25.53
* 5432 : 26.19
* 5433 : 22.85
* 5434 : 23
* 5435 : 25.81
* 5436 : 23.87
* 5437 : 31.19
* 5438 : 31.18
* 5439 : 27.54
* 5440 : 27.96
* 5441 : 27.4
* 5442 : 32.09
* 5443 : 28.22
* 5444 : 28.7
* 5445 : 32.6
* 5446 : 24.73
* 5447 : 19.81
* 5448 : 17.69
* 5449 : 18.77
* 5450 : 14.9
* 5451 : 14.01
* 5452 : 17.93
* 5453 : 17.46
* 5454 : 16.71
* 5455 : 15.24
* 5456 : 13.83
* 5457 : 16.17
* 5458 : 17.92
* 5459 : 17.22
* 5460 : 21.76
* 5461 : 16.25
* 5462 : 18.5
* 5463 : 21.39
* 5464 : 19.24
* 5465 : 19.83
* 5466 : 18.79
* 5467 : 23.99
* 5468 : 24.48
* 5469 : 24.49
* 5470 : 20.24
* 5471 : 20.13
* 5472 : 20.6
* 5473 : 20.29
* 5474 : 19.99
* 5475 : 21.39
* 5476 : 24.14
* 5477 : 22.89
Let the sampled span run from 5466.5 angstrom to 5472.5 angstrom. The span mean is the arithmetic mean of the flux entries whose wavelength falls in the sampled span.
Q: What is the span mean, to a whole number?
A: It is 22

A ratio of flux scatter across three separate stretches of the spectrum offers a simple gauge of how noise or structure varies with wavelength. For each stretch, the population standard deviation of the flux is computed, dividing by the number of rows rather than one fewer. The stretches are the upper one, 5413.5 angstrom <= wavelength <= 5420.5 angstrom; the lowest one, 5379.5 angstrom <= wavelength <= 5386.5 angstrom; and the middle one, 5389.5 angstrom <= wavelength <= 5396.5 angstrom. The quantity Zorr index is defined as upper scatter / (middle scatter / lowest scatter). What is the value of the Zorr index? 2.1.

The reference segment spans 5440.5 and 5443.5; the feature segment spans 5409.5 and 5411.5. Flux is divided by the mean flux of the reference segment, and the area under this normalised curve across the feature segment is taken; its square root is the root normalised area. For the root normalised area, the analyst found 1.24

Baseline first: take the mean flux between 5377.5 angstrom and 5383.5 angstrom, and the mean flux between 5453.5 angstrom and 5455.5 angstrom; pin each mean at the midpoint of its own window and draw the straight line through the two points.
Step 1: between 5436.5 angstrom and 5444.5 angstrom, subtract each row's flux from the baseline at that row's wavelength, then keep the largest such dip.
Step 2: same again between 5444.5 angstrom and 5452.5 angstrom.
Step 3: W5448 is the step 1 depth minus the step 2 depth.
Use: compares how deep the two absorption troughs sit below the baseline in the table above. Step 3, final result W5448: -12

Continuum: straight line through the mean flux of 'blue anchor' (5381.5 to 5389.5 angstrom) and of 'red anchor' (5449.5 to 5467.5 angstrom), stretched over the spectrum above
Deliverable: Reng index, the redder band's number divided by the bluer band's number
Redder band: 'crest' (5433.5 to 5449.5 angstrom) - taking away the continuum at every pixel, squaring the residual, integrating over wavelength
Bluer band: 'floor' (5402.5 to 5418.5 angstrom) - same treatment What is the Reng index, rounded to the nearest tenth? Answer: 4.6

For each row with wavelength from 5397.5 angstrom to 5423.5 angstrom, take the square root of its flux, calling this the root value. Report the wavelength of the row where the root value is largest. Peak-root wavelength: 5422 angstrom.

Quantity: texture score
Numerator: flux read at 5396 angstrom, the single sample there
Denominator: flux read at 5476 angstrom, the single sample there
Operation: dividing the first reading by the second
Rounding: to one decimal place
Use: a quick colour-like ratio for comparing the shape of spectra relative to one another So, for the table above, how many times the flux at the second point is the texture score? 0.8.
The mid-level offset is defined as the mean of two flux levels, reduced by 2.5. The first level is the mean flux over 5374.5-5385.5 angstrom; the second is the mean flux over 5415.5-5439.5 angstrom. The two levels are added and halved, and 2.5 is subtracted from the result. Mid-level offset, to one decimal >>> 23.4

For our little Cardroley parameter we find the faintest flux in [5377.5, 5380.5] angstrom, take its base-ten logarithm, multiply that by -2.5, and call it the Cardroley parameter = -3.37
